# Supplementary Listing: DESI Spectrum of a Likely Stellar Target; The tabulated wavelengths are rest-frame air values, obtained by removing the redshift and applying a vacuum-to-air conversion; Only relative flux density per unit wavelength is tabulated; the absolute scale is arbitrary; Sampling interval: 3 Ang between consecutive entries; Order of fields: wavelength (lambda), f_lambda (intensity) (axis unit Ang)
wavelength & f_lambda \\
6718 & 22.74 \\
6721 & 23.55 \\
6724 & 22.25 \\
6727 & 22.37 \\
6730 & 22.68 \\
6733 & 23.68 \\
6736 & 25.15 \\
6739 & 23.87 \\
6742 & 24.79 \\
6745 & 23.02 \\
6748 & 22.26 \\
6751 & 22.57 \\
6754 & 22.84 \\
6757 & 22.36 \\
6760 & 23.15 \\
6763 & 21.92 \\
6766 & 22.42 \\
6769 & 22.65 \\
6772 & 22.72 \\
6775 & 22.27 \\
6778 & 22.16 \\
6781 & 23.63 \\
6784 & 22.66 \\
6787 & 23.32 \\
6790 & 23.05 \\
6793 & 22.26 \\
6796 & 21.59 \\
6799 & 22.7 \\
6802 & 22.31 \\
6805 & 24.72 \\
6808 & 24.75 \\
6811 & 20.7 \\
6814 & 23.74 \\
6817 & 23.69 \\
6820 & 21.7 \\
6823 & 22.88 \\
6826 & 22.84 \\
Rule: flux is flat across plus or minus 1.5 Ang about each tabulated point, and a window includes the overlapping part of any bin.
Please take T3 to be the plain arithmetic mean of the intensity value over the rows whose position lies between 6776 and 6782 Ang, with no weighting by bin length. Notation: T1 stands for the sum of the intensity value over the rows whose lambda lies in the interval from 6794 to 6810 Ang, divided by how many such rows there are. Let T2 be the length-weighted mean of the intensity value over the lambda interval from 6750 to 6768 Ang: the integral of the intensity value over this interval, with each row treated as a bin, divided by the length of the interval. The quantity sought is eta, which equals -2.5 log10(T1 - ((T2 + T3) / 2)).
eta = 0.77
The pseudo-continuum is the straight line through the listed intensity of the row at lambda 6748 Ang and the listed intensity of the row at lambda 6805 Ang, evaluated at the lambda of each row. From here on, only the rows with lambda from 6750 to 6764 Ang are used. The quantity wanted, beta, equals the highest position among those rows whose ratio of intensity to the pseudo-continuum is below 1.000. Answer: 6763 Ang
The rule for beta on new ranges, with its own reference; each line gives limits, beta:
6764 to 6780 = 6778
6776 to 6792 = 6790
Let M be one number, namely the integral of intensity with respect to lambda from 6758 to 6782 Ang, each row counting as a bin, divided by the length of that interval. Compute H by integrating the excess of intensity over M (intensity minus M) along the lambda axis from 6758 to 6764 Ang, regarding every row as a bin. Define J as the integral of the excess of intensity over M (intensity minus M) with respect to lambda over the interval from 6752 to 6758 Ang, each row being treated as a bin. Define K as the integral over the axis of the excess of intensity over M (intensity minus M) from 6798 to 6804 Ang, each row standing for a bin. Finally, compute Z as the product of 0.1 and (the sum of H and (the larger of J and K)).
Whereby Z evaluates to 0.0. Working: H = -0.1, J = 0.2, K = 1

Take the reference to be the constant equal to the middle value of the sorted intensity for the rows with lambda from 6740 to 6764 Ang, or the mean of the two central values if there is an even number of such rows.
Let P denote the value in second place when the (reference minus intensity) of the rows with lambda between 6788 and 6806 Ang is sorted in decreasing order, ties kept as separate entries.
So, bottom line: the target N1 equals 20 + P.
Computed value 20.4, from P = 0.4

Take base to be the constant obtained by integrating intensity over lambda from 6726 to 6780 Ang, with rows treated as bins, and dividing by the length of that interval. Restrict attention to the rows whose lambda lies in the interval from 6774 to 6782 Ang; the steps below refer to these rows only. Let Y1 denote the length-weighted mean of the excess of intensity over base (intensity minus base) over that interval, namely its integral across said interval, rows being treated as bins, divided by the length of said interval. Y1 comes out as -0.30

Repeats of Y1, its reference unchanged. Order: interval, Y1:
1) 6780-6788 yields 0.22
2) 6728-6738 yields 0.82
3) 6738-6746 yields 1.00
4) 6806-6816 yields 0.23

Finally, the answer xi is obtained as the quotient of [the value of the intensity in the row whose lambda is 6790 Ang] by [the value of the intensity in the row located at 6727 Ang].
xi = 1.03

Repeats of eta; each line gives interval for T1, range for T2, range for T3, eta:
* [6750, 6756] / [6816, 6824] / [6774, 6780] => 1.50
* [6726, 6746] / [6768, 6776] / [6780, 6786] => 0.24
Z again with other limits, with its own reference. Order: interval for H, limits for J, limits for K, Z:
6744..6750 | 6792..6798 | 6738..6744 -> 1.0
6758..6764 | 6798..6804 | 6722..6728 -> 0.0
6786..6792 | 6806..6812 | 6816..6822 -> 0.6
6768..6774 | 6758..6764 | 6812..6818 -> 0.6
